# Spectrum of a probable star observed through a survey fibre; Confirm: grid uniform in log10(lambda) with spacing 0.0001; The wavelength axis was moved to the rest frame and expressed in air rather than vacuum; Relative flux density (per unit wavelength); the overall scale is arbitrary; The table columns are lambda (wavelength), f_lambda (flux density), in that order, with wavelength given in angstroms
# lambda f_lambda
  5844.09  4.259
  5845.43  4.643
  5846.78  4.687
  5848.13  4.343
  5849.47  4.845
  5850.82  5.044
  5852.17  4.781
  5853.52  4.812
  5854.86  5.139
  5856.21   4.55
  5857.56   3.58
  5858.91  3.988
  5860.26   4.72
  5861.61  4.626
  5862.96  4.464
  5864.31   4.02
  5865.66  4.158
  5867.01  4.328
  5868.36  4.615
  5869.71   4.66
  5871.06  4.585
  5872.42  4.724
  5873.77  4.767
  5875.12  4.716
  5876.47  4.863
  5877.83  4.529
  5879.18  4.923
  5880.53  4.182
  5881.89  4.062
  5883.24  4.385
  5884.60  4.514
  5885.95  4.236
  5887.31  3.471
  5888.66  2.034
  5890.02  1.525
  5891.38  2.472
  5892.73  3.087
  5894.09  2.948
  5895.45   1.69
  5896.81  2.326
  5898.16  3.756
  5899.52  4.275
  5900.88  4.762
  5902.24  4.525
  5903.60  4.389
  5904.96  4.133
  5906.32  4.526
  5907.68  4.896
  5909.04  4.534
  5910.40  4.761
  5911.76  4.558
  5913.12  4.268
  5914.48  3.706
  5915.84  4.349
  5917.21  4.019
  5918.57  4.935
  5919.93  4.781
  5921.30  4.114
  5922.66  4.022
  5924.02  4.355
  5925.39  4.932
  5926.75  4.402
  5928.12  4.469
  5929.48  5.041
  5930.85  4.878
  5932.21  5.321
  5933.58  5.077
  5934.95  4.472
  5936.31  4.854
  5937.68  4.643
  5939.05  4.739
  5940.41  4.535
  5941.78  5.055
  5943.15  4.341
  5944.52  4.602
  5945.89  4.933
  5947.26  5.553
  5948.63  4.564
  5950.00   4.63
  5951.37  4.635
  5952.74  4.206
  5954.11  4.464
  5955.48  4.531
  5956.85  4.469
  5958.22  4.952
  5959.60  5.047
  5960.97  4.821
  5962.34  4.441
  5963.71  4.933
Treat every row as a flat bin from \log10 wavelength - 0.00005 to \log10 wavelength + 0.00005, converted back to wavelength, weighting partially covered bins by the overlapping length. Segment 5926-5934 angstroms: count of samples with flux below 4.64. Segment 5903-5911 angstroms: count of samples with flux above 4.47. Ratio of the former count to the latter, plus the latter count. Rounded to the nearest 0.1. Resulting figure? 4.5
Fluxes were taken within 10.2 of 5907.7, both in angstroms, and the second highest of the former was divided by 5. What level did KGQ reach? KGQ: 0.95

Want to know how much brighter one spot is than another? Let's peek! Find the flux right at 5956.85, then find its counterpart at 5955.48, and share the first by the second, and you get 0.99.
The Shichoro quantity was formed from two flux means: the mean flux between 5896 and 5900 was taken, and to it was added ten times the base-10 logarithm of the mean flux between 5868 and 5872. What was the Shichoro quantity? 10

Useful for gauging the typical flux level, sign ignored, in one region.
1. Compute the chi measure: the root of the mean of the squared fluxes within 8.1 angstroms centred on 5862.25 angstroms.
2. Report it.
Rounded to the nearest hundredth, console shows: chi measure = 4.34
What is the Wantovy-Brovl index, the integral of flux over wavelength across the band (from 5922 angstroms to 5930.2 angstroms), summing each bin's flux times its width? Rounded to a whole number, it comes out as 37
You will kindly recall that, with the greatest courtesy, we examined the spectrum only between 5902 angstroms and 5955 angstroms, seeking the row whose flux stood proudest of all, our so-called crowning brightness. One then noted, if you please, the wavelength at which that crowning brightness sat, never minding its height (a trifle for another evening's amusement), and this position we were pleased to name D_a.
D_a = 5947.26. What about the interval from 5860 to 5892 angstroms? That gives 5879.18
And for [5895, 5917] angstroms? 5907.68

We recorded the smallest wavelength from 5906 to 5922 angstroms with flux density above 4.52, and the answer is 5906.32 angstroms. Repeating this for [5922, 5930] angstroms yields 5925.39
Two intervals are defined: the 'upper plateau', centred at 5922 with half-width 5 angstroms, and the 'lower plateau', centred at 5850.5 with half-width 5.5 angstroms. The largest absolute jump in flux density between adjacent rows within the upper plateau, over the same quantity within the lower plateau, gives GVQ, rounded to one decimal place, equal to 1.8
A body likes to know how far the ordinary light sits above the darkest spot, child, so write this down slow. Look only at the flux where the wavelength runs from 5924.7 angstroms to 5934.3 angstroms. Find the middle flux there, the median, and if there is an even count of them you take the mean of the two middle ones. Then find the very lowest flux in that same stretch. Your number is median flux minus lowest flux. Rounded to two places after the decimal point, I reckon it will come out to 0.53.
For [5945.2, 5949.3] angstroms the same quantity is 0.37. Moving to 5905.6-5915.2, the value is 0.83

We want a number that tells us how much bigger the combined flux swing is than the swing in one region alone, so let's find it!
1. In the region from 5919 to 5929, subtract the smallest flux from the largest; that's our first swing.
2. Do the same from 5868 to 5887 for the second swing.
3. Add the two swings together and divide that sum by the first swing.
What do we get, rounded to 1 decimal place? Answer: 1.9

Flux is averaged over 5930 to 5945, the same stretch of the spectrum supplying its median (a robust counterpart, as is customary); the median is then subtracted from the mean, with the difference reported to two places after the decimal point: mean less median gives 0.04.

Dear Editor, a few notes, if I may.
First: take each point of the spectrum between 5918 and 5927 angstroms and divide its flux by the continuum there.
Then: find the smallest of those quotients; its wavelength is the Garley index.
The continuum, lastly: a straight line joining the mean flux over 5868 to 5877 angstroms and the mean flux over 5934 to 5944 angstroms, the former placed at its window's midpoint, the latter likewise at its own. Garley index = 5922.66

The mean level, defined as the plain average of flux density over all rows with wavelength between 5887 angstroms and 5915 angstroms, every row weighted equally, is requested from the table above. 3.65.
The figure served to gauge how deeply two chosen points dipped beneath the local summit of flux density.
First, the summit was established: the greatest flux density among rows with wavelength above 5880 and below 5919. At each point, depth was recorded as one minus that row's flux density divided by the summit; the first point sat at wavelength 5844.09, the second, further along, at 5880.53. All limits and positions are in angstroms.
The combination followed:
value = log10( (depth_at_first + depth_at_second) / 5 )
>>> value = -1.2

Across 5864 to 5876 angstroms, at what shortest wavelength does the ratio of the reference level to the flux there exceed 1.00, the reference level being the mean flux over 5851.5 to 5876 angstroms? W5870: 5864.31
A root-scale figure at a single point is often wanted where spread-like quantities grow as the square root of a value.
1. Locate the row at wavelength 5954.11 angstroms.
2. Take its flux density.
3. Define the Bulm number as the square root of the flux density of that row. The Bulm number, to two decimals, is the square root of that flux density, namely 2.11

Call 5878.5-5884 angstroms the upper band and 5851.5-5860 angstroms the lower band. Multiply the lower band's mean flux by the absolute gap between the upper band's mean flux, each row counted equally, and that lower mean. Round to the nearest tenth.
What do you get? 0.4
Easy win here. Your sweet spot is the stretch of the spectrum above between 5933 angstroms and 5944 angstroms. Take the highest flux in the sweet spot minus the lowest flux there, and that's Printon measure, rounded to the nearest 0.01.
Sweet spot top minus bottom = 0.74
